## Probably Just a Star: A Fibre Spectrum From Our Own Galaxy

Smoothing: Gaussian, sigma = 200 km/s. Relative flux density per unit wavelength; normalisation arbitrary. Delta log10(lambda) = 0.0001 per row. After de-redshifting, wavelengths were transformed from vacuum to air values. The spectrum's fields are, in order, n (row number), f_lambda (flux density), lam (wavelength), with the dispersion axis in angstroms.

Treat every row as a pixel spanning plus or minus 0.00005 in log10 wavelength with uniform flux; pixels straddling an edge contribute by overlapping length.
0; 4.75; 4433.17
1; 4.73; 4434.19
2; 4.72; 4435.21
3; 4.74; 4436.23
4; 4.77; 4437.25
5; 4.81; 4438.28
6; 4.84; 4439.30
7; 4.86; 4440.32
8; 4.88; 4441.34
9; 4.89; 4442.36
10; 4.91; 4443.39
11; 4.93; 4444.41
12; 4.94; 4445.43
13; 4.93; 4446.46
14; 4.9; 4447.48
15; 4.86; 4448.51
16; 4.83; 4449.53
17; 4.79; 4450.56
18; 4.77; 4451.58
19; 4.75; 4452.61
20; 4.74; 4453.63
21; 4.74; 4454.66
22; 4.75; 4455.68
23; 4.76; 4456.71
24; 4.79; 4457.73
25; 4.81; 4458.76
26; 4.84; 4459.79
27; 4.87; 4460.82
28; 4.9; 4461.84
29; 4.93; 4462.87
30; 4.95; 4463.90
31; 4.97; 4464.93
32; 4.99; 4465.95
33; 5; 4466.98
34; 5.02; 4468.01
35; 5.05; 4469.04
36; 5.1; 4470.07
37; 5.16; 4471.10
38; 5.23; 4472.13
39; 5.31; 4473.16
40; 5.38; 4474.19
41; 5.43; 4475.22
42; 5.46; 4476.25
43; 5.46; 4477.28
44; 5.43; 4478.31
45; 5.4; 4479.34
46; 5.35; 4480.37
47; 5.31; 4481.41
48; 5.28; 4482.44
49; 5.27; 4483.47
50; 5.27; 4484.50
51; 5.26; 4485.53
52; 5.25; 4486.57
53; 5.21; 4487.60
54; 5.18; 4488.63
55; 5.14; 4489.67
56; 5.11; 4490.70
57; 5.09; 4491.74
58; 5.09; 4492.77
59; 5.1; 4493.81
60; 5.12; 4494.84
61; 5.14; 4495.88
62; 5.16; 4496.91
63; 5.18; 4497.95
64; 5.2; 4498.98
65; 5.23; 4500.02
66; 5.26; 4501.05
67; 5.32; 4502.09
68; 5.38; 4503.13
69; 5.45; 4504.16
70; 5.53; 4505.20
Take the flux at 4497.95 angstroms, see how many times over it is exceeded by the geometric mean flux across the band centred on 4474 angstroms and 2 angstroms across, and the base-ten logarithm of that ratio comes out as 0.014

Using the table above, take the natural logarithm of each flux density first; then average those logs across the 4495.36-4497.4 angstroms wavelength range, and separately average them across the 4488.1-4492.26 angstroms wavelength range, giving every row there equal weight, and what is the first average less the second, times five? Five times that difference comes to 0.0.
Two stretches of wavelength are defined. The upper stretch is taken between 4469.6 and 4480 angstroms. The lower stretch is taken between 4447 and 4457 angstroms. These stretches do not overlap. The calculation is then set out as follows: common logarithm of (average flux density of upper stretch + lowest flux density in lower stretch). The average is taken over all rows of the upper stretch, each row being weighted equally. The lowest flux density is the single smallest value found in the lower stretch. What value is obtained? 1.00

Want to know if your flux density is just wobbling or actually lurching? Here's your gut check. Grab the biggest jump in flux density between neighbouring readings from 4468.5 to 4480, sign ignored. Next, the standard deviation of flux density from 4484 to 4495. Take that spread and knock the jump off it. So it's -0.01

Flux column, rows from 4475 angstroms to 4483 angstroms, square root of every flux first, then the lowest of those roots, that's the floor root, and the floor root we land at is 2.30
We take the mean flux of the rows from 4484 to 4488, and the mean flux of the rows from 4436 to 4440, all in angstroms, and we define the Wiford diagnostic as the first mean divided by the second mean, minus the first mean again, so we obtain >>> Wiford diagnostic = -4.15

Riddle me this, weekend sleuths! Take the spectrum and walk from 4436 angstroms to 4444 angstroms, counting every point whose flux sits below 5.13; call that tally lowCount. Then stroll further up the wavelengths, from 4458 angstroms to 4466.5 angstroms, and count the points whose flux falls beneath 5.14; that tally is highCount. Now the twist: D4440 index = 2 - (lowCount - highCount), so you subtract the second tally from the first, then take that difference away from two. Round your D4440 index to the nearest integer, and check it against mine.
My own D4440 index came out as 2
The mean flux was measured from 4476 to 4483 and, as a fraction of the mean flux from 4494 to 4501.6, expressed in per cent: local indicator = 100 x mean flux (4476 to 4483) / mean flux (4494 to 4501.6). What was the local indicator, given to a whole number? 104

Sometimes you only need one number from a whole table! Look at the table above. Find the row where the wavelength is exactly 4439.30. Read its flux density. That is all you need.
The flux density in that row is 4.84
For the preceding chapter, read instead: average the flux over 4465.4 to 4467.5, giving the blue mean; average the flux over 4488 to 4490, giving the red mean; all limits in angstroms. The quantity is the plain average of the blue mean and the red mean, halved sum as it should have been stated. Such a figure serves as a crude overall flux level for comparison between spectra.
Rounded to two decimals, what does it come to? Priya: 5.08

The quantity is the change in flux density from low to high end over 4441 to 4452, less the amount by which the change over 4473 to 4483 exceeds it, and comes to -0.2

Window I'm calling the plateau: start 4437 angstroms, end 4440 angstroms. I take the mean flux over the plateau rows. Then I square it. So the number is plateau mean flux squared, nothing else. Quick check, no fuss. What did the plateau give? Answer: 23.1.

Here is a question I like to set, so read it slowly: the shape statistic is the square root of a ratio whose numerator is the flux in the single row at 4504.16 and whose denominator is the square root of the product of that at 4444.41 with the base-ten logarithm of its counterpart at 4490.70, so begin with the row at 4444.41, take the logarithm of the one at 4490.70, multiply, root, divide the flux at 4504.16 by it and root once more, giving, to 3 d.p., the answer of 1.708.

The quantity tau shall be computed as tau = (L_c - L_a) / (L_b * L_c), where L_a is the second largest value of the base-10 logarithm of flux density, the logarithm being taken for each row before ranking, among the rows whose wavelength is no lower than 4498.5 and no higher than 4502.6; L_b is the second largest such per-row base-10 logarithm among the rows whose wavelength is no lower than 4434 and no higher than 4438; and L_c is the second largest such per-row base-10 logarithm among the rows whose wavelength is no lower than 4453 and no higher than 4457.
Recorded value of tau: -0.097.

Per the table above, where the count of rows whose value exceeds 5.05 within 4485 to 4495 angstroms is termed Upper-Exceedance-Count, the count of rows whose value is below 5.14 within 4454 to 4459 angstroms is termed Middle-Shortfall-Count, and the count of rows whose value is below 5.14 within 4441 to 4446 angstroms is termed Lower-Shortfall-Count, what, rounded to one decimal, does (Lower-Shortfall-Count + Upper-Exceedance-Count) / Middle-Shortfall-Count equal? 3.0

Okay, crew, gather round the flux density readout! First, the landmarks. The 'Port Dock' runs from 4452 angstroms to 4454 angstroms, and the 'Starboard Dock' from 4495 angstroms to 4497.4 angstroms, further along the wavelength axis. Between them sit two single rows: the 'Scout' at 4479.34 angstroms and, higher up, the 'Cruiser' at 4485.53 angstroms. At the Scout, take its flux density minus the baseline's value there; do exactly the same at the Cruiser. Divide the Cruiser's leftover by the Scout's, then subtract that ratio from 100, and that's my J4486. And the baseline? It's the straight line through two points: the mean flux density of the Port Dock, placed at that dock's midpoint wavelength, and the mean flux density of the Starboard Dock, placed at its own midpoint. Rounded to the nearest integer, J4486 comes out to 99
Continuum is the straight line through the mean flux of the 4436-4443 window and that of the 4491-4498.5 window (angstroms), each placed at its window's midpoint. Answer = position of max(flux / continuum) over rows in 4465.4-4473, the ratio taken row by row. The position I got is 4472.13 angstroms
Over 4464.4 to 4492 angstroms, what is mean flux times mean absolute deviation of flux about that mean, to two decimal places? 0.66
